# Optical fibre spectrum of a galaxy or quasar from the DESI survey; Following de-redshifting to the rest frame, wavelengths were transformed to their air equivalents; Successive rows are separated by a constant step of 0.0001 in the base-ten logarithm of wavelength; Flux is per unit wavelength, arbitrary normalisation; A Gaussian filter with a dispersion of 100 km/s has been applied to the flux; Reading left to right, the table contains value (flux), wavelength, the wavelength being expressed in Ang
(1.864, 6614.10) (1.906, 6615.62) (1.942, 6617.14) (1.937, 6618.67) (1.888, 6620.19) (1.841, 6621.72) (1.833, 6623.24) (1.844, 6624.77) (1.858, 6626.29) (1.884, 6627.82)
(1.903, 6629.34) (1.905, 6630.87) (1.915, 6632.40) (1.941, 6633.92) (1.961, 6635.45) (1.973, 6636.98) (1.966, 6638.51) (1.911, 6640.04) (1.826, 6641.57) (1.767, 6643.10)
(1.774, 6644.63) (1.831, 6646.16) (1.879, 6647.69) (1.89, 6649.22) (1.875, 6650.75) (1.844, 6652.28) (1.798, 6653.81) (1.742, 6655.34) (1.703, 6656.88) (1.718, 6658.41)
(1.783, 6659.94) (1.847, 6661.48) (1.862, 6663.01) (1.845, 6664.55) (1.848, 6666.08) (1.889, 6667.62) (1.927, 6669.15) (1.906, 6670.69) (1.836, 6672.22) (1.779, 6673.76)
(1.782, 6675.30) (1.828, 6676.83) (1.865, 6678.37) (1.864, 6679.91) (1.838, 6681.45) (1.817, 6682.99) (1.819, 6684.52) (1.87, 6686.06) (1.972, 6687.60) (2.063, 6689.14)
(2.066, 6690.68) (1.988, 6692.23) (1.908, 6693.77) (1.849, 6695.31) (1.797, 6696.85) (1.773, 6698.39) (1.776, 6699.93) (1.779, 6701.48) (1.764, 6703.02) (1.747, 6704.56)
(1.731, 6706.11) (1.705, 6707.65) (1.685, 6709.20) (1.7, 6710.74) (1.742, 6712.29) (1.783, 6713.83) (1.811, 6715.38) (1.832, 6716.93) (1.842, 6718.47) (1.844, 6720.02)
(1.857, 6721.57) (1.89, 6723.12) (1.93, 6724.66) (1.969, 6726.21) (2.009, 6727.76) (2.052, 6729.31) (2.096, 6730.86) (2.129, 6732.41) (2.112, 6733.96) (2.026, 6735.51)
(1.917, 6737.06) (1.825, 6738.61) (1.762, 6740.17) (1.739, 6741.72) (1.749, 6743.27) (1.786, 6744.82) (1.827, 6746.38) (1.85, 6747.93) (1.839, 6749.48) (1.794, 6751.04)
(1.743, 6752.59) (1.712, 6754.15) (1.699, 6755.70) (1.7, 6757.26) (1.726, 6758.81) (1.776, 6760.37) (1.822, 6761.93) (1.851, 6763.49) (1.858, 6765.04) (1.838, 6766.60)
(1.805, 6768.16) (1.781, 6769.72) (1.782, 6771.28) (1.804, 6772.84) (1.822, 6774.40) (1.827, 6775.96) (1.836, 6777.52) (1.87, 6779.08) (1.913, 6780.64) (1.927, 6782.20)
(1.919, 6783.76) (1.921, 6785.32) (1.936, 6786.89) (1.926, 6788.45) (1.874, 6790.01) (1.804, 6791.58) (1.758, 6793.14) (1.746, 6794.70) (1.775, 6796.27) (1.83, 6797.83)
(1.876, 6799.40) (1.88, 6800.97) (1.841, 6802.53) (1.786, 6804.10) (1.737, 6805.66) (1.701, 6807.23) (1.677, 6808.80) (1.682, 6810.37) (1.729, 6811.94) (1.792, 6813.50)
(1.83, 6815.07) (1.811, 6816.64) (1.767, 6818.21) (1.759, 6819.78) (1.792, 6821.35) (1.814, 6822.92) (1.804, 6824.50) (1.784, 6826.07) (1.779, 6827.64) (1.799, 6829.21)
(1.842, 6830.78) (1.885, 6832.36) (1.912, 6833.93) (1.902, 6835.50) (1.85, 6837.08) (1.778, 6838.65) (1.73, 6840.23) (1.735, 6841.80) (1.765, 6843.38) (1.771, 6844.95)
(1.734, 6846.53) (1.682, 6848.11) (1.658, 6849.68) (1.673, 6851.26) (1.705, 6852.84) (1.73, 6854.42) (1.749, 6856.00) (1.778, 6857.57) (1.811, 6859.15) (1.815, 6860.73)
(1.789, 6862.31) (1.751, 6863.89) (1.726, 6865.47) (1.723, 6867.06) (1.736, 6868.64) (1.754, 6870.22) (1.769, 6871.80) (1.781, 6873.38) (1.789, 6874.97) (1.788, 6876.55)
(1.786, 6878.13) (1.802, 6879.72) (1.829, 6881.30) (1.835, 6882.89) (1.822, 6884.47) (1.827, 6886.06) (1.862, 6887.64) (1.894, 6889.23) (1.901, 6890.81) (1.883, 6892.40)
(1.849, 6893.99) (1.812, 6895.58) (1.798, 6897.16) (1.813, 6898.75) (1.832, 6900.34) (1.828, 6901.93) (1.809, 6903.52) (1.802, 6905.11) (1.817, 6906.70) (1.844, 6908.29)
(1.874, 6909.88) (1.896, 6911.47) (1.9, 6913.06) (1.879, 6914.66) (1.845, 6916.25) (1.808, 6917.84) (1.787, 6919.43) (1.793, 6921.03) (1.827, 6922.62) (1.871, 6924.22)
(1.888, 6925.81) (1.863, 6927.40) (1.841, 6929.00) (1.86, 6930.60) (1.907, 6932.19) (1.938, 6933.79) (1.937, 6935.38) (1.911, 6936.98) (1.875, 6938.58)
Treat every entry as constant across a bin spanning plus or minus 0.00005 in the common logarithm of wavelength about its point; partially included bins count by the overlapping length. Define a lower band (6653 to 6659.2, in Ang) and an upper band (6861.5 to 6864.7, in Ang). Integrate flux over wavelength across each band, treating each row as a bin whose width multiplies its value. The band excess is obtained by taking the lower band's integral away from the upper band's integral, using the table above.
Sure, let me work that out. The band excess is -5.1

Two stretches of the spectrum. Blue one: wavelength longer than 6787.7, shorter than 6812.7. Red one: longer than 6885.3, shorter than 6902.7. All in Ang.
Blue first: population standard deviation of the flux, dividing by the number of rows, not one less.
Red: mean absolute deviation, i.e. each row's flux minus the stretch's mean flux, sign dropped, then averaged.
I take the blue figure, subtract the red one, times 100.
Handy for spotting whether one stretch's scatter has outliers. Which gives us 4.4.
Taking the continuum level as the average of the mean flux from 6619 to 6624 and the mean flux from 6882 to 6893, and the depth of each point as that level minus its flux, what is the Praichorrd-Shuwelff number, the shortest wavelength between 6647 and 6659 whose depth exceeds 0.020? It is 6653.81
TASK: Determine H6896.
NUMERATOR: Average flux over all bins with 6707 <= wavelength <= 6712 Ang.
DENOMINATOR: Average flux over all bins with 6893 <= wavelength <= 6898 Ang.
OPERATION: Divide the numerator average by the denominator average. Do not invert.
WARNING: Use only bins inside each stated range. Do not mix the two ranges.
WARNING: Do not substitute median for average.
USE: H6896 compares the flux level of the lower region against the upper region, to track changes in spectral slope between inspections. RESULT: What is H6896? 0.93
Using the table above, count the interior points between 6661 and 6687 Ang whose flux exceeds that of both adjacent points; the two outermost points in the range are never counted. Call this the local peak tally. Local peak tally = 3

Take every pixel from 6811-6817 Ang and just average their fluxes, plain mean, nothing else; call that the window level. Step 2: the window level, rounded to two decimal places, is 1.79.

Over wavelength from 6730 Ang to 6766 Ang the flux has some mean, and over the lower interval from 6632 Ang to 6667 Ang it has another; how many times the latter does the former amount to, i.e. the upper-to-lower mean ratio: 1.00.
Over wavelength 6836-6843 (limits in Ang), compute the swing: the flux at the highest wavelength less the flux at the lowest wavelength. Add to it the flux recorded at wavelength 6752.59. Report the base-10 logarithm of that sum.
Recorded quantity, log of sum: 0.212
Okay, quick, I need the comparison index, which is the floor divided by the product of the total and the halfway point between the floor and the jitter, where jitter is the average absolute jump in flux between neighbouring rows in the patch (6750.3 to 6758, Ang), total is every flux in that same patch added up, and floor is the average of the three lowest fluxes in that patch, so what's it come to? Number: 0.228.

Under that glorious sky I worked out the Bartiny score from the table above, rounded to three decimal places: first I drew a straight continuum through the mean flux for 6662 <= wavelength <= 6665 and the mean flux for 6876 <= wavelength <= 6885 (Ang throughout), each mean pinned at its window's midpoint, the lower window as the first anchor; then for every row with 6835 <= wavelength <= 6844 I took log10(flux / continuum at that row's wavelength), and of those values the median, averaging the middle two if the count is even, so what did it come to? -0.011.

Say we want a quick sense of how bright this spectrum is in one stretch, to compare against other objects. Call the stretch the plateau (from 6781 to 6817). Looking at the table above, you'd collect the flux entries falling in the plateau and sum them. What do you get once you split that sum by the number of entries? 1.82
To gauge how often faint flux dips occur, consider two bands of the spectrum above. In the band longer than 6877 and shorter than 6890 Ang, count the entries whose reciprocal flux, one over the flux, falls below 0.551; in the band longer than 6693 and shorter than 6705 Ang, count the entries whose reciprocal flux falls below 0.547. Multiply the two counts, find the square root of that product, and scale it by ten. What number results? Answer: 35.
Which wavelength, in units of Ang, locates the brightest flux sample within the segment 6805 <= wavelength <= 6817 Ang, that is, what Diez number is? 6815.07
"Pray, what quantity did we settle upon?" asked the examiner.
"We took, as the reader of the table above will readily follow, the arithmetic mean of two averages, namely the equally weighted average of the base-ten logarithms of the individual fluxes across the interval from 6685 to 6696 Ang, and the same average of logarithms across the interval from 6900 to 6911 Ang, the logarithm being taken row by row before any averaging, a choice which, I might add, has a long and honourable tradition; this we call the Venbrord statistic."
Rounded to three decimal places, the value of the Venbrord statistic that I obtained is 0.277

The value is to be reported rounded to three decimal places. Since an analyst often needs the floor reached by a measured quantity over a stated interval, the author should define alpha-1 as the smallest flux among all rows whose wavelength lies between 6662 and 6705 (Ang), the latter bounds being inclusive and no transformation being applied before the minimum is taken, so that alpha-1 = 1.747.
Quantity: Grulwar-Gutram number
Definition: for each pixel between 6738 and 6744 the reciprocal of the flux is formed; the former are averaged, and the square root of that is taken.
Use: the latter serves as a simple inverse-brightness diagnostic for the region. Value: 0.752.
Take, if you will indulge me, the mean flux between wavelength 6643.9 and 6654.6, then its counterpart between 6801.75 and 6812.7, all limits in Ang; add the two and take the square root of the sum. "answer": 1.89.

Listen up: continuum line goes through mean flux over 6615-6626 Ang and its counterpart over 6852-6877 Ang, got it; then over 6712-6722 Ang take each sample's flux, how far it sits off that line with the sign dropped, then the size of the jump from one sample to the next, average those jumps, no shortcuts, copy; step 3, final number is 0.019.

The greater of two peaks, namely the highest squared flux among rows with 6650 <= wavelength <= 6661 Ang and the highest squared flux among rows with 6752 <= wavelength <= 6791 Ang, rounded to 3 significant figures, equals 3.75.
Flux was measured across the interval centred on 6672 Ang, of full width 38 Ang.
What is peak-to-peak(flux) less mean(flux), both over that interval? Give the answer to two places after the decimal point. -1.49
